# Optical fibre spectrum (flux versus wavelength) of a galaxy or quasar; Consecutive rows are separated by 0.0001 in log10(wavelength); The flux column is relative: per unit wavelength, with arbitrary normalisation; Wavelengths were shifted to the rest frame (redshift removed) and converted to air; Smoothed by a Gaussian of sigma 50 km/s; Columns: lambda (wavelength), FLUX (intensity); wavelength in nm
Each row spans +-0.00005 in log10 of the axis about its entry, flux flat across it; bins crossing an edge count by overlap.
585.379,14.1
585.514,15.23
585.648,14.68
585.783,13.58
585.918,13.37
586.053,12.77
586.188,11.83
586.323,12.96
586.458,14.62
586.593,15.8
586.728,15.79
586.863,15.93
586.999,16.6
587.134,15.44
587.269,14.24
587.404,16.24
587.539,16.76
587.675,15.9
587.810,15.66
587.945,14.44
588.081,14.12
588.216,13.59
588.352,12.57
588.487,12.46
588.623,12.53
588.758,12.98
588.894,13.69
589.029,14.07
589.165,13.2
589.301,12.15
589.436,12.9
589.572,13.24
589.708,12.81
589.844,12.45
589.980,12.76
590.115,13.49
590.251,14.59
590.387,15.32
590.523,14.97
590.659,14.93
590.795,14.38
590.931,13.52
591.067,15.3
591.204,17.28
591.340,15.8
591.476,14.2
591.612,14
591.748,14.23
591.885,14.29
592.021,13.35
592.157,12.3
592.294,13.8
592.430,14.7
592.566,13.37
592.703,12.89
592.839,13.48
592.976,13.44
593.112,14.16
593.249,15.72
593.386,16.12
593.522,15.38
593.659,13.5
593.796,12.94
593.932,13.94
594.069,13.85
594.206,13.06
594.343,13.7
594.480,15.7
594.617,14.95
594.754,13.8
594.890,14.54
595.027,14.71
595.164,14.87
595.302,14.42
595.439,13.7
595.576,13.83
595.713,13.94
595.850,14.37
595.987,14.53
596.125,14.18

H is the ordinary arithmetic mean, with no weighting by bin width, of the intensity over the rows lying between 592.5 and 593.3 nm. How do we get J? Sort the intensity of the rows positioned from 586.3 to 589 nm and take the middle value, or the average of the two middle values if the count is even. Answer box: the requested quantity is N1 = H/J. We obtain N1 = 0.953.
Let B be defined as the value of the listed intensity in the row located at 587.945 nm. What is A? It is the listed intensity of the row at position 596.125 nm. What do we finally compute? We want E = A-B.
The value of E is -0.3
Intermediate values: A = 14.18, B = 14.44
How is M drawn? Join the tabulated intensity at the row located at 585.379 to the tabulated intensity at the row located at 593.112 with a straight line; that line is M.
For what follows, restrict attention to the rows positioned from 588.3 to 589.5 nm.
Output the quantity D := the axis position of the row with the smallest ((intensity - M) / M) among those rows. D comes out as 589.301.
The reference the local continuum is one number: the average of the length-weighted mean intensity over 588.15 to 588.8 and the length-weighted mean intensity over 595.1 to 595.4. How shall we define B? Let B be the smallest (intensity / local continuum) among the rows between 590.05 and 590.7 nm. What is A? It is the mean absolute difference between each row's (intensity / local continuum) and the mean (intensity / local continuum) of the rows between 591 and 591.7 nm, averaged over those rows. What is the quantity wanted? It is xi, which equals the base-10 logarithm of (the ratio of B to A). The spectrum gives 1.14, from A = 0.072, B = 0.987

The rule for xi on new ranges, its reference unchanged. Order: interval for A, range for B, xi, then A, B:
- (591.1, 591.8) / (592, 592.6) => 1.03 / 0.084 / 0.900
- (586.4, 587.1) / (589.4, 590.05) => 1.44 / 0.033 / 0.911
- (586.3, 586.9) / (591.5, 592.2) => 1.10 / 0.072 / 0.900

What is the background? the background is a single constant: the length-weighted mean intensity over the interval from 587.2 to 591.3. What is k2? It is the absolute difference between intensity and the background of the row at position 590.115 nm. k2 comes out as 0.61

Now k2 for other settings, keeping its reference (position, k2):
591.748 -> 0.13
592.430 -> 0.60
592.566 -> 0.73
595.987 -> 0.43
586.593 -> 1.70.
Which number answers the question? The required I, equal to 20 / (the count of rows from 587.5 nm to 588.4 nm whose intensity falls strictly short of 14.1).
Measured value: 10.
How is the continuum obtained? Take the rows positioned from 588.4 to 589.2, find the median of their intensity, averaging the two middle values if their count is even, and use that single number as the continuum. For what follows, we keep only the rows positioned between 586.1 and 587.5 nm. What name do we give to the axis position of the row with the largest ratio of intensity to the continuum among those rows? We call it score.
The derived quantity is 586.999 nm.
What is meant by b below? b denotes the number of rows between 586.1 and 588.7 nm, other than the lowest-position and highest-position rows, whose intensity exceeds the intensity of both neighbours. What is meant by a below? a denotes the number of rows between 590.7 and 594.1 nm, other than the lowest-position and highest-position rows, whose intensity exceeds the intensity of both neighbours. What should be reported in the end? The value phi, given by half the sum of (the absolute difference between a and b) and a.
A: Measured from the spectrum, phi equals 4.5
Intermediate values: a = 6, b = 3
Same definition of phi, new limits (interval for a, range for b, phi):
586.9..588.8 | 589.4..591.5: 1.5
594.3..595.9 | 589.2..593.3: 3.0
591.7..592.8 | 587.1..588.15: 1.5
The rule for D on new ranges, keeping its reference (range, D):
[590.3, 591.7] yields 590.931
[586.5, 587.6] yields 587.269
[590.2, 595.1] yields 592.157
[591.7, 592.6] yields 592.157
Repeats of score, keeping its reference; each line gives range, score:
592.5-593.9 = 593.386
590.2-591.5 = 591.204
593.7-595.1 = 594.480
